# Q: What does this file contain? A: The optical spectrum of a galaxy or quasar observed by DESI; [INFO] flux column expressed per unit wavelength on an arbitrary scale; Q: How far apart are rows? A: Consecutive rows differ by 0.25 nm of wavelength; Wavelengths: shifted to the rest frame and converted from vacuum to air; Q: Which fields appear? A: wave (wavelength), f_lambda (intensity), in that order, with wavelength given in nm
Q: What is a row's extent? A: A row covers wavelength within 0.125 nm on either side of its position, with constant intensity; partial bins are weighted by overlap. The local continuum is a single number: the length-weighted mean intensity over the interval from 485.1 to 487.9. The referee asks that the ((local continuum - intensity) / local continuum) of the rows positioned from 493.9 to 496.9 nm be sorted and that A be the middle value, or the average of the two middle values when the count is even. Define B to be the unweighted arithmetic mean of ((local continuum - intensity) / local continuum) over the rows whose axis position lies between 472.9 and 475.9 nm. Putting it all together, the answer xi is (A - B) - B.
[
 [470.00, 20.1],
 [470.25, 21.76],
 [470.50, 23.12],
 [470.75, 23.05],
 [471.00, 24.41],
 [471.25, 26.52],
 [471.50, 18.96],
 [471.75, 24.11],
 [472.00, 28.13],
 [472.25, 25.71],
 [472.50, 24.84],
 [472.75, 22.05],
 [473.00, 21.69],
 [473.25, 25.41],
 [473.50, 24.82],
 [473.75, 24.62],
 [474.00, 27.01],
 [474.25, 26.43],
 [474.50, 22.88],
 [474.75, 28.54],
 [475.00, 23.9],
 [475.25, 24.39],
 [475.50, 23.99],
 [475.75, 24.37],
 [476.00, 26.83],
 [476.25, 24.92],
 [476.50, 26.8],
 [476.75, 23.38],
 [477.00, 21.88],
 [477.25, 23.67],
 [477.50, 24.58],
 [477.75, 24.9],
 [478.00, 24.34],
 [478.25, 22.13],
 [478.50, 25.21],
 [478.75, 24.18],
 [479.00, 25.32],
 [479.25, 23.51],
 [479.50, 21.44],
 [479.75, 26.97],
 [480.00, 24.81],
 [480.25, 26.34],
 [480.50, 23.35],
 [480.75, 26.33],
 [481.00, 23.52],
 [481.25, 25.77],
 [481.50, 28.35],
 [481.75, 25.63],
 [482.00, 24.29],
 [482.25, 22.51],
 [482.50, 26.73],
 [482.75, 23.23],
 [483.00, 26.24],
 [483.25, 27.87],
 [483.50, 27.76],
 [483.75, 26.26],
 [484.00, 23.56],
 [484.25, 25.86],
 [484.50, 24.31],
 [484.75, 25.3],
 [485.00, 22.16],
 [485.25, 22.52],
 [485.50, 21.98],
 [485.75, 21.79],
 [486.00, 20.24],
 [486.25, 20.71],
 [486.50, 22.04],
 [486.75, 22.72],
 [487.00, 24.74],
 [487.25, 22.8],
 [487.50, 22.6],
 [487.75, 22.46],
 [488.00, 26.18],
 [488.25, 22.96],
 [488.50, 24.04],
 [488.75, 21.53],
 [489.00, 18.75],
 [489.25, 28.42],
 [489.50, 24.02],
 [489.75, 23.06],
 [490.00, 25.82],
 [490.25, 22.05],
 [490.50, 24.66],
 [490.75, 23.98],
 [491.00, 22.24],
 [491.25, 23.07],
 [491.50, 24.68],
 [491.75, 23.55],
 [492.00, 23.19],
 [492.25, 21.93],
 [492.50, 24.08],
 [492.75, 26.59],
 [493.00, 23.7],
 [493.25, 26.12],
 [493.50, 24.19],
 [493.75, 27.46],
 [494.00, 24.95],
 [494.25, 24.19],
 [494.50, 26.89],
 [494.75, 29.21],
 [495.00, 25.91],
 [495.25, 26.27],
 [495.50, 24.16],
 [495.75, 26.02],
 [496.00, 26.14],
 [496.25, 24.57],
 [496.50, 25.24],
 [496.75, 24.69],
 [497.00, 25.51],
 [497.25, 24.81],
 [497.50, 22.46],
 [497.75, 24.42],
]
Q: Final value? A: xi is 0.08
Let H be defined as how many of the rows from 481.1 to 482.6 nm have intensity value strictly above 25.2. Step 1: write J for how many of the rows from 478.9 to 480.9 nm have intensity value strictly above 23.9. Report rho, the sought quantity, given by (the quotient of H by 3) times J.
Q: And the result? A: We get 6.7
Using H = 4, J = 5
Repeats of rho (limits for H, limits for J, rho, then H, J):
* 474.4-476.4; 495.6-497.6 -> 4.7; 2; 7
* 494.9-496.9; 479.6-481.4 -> 8.3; 5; 5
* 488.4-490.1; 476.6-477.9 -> 1.3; 2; 2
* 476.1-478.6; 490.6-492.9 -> 2.7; 2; 4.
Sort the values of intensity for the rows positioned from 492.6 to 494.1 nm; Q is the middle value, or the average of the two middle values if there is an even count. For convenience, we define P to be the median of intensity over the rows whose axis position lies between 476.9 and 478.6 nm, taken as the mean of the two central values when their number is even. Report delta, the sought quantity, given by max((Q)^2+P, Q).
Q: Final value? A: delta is 676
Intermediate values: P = 24.3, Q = 25.5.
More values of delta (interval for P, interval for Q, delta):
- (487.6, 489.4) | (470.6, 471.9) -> 604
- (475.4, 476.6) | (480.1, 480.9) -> 718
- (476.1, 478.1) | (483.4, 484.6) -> 693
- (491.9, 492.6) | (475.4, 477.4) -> 608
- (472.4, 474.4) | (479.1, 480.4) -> 640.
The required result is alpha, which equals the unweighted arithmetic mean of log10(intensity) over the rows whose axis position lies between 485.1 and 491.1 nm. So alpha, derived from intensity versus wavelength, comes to 1.36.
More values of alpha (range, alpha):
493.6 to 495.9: 1.42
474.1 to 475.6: 1.40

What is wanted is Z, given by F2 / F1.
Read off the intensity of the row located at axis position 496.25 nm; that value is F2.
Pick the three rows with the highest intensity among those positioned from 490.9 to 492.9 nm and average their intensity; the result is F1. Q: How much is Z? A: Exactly 0.98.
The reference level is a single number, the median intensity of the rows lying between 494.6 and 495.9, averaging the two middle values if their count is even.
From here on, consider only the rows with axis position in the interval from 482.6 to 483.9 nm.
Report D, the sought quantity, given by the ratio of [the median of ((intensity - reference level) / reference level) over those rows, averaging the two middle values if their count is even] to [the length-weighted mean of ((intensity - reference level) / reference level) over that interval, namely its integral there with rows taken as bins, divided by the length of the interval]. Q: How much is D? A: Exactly 1.15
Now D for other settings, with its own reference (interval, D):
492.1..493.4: 1.24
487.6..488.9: 1.14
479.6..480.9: -0.54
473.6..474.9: -2.24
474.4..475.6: 1.66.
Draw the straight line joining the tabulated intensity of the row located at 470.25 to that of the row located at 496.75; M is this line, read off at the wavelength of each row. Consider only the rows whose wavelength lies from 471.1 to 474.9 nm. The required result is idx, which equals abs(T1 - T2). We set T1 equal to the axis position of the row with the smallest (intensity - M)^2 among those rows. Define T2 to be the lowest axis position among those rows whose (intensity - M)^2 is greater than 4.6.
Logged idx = 1.50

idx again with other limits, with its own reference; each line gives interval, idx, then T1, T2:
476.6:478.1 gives 0.75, 477.00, 477.75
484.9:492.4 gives 4.75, 490.75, 486.00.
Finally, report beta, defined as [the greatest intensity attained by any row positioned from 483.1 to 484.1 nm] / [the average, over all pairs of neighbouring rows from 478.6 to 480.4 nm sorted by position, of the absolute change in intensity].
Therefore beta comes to 12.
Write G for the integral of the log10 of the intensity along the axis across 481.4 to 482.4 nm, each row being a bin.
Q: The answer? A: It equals 1.40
